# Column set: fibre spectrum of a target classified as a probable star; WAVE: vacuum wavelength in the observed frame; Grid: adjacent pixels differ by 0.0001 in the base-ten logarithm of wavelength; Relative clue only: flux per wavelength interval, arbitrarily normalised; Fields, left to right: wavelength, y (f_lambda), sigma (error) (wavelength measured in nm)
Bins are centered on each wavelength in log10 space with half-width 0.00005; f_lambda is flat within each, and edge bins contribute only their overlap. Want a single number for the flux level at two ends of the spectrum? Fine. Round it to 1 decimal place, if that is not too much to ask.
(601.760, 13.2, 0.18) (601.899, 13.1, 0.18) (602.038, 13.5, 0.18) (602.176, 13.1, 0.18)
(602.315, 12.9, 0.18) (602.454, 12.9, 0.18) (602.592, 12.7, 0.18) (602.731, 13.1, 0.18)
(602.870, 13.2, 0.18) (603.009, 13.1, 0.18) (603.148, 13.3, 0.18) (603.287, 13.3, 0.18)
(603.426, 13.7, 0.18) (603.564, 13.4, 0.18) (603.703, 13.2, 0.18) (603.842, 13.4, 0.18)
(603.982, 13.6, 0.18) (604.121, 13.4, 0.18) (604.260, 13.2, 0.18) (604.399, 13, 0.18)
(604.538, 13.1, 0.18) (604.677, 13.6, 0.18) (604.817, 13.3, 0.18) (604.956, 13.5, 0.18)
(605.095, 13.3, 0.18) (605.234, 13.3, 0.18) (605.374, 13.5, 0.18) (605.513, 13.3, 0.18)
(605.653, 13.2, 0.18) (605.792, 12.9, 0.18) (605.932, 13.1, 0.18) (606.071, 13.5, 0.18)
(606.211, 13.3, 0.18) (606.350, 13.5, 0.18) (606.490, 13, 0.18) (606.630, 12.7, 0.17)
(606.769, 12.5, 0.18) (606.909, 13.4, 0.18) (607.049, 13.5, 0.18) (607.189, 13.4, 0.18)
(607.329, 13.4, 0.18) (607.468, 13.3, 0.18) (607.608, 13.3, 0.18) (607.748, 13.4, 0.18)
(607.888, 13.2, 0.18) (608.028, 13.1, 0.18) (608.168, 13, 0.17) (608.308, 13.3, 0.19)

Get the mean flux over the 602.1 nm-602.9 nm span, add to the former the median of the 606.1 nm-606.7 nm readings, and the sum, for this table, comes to 26.1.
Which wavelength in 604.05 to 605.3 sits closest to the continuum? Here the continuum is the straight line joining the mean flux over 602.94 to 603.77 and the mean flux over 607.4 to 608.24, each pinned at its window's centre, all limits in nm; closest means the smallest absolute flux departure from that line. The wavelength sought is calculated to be 604.817 nm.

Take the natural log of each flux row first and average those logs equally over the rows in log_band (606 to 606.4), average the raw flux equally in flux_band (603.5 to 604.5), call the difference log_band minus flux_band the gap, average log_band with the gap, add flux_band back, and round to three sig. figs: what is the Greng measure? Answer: 9.25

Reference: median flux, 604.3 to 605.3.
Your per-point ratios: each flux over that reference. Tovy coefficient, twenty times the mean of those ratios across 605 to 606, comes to 19.9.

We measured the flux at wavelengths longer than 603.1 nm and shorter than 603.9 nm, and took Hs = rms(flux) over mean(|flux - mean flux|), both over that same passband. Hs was 115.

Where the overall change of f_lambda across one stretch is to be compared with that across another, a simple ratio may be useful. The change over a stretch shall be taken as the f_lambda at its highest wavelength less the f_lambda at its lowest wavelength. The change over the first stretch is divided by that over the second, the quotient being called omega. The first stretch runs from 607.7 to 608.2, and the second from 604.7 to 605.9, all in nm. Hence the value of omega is 1.0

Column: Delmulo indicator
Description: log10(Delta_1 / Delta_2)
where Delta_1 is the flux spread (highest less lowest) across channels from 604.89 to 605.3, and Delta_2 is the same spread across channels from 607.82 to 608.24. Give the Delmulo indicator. 0.0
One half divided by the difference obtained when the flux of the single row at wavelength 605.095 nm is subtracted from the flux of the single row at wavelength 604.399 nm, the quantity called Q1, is -1.7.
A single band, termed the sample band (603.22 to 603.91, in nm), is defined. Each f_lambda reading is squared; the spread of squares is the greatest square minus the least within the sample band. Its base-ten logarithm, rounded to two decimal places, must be 1.13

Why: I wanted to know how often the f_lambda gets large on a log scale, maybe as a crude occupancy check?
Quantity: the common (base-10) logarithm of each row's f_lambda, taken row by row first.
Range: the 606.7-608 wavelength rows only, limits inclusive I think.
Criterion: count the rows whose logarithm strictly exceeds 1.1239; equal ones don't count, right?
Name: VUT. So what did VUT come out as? 5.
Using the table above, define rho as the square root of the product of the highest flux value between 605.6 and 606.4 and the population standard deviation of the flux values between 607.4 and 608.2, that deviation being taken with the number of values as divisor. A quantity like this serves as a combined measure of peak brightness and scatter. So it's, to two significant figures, 1.3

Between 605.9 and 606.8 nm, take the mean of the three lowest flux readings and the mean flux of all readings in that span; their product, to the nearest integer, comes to 167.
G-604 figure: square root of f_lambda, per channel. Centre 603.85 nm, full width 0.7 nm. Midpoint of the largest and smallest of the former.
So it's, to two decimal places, 3.66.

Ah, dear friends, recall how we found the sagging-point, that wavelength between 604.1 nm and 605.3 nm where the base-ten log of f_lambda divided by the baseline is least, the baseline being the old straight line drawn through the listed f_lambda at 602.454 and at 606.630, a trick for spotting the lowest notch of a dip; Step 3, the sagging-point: 604.399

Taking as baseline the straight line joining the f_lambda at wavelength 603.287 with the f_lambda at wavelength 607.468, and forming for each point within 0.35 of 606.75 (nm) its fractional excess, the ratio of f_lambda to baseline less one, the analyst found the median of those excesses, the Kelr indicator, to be -0.023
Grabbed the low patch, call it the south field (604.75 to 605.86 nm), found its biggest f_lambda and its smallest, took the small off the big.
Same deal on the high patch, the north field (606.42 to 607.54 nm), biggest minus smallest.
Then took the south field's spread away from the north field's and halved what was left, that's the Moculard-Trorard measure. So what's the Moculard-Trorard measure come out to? 0.20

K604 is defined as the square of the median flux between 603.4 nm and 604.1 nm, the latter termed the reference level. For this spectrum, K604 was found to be 179.6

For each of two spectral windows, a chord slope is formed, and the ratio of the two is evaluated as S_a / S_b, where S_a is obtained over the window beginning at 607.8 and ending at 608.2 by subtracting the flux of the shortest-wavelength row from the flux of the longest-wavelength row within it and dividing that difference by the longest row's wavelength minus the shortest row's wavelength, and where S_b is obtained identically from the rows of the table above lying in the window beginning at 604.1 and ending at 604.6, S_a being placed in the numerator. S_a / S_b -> 1.0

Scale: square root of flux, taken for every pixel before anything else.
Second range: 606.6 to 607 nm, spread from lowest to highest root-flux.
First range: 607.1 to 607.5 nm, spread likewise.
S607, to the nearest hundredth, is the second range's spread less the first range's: 0.11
